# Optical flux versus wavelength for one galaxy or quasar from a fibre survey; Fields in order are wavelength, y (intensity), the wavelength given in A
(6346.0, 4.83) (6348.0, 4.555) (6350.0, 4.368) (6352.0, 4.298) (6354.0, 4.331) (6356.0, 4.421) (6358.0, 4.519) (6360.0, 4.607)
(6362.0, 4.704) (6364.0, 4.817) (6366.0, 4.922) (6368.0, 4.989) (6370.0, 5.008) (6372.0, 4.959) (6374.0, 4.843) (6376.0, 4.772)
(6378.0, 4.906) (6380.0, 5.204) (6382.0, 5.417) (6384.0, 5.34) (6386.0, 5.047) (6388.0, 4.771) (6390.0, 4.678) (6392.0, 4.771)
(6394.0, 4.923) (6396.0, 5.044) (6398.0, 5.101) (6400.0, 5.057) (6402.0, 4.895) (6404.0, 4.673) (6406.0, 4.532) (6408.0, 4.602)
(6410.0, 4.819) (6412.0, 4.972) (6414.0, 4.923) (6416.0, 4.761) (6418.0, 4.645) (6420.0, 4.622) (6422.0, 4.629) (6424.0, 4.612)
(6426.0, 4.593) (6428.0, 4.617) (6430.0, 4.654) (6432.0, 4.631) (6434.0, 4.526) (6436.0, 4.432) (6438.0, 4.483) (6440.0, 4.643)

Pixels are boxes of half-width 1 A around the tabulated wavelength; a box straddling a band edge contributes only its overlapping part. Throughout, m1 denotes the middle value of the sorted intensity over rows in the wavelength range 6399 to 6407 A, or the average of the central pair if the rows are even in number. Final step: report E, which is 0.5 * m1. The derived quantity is 2.39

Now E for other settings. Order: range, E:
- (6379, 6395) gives 2.49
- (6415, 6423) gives 2.32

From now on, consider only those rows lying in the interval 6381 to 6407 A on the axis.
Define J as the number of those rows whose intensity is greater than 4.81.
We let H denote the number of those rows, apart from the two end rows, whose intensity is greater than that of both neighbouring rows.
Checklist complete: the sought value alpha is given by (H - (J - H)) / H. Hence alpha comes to -6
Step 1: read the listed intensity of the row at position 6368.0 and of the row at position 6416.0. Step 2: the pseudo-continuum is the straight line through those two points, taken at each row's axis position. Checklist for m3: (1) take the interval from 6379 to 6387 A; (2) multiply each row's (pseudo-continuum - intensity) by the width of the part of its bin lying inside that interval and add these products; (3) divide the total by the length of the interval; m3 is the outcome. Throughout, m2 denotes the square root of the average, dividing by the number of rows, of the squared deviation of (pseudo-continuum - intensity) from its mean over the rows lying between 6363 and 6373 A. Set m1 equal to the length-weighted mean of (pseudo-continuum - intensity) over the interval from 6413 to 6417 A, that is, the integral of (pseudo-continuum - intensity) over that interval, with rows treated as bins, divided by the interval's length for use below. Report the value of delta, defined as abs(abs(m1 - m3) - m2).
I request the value 0.18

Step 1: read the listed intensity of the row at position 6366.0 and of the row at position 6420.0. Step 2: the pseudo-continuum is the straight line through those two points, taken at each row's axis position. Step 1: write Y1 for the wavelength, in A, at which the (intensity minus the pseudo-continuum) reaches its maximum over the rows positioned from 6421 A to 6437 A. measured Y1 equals 6430.0 A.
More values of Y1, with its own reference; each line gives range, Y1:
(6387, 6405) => 6398.0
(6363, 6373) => 6370.0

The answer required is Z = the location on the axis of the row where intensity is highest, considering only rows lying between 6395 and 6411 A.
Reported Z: 6398.0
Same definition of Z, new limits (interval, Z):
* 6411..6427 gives 6412.0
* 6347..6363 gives 6362.0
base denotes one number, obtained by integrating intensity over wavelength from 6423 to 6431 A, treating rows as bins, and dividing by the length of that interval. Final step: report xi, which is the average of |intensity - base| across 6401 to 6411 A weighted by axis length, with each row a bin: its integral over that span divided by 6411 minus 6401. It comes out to 0.1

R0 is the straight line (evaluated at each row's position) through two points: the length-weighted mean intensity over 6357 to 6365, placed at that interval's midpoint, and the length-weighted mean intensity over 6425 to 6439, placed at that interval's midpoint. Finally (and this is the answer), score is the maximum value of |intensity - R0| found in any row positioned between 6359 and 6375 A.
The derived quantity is 0.36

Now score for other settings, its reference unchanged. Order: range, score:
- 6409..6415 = 0.38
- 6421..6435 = 0.09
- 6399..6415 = 0.45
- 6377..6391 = 0.78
